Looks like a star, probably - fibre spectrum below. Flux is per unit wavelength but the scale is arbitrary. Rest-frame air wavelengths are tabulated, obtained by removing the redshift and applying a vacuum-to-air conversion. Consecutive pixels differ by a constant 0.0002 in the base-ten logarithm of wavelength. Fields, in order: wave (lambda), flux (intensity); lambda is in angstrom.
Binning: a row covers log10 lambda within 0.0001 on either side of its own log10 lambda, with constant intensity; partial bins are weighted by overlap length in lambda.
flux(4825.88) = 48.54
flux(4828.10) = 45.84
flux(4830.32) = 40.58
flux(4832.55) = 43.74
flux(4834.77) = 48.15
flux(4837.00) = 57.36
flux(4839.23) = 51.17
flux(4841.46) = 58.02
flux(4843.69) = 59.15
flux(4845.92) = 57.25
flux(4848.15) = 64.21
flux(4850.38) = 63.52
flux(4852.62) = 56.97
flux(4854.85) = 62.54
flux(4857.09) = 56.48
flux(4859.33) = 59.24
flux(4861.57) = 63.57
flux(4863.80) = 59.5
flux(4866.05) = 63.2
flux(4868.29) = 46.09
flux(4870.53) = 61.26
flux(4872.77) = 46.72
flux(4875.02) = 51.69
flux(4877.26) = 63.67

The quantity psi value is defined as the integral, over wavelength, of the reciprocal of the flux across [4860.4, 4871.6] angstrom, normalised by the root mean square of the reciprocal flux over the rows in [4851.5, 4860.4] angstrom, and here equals 11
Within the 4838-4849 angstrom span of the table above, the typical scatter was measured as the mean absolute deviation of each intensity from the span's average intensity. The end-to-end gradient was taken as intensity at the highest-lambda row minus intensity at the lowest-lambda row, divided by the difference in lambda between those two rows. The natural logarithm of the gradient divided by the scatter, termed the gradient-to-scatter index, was -0.72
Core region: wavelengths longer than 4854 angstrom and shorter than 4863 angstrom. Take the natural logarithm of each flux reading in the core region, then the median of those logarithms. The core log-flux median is 4.11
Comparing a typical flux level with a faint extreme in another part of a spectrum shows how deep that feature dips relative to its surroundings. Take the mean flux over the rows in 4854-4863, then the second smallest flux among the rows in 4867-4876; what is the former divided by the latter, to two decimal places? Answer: 1.29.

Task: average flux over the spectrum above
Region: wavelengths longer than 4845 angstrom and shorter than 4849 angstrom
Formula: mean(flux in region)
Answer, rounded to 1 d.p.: 60.7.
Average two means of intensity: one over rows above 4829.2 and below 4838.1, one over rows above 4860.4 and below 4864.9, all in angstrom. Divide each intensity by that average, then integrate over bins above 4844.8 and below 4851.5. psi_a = 7.6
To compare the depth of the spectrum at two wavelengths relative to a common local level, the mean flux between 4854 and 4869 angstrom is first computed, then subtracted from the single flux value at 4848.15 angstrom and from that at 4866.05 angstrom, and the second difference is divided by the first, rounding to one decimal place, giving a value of 0.8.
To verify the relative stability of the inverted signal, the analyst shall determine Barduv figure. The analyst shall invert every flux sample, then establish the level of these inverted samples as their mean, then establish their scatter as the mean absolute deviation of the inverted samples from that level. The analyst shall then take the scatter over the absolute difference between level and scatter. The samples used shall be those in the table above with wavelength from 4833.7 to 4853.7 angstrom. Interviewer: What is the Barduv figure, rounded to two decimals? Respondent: 0.07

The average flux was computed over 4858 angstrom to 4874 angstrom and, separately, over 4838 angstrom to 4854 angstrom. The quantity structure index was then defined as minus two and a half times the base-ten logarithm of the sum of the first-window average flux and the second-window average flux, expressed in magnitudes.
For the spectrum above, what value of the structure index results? -5.158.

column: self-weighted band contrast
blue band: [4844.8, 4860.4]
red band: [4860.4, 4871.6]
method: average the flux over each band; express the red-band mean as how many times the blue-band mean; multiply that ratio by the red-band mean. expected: 57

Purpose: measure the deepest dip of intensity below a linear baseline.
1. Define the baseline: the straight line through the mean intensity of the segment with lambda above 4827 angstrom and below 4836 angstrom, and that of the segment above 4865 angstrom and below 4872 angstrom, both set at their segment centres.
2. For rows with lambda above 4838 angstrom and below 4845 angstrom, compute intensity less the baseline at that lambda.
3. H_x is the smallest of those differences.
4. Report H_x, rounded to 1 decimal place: 4.0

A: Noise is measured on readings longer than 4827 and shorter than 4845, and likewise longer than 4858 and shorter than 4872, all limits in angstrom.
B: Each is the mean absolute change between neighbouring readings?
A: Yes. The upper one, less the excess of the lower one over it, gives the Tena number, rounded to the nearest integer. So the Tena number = 13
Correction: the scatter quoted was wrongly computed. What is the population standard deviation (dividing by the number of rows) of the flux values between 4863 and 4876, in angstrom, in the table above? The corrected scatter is 7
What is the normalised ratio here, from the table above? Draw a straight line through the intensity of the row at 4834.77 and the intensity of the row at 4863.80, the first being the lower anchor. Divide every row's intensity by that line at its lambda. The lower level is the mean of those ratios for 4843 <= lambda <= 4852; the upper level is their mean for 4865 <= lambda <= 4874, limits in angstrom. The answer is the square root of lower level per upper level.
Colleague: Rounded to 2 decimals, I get 1.14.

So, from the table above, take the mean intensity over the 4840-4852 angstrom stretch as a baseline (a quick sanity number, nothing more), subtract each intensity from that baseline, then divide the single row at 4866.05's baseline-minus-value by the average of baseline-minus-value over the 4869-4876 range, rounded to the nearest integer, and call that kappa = 0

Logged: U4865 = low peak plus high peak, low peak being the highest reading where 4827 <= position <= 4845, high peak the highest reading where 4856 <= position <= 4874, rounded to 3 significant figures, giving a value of 123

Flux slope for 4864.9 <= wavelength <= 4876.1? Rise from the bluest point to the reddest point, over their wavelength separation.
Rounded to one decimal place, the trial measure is -1.3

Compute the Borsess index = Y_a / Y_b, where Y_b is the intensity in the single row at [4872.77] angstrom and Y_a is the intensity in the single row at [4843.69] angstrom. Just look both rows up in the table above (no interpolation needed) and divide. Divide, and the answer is 1.27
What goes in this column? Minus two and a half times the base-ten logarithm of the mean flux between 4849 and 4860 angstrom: -4.44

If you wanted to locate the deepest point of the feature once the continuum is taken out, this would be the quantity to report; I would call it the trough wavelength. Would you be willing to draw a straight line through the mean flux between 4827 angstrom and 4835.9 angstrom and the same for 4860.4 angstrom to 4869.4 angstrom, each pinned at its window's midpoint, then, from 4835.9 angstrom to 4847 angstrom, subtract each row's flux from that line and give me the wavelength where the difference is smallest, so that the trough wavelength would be 4837.00 angstrom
